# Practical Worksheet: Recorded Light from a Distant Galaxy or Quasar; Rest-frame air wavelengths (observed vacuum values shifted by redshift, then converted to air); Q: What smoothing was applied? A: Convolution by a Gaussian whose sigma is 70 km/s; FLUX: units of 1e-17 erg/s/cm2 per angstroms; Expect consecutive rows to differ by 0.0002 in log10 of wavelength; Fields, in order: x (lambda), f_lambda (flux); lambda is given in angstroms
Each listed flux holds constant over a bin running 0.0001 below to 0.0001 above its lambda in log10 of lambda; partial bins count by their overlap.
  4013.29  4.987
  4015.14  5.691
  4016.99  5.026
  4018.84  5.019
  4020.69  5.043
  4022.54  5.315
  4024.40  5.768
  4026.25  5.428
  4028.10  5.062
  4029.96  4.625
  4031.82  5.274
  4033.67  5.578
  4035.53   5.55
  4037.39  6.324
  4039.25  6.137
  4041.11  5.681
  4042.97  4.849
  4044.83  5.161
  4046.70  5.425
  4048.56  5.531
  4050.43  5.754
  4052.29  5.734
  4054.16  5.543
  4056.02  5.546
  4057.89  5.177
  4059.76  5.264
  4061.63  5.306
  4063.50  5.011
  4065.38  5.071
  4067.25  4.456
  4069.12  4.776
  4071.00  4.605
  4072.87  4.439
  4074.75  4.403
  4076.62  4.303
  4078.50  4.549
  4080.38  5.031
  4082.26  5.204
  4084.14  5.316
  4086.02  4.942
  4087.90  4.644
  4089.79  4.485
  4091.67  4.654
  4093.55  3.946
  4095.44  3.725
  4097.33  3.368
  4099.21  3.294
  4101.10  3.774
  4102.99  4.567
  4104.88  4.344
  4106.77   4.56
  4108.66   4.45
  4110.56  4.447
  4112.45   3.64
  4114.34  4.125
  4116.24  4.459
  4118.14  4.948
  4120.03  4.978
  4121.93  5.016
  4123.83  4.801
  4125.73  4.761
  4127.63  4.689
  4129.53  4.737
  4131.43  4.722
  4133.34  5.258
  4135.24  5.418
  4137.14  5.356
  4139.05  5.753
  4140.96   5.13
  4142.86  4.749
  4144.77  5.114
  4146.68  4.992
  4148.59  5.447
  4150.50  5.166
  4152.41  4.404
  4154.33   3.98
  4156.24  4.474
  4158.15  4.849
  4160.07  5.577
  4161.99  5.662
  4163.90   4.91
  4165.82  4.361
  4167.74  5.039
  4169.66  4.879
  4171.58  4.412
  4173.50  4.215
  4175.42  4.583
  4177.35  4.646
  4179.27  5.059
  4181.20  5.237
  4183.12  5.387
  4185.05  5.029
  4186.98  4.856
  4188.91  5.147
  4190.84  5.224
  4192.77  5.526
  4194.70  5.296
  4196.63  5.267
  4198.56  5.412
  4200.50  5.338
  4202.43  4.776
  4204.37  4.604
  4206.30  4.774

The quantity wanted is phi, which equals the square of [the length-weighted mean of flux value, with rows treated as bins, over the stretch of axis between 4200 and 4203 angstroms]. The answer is 26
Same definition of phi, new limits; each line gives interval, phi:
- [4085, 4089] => 23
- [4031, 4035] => 30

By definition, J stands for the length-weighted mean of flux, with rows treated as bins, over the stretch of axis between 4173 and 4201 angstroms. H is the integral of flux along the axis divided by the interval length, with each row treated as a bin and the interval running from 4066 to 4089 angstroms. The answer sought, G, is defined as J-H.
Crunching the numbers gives 0.36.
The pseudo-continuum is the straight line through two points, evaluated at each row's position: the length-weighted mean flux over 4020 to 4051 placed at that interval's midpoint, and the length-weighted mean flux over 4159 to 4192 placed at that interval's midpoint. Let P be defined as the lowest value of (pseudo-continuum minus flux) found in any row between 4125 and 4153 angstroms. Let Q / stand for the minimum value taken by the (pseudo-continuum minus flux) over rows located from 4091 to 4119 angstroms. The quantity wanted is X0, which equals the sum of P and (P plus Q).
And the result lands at -1.1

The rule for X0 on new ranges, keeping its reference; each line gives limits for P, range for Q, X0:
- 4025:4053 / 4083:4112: -1.8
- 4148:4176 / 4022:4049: -2.2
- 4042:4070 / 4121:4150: -1.4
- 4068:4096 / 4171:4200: -0.7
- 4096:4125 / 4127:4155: -0.4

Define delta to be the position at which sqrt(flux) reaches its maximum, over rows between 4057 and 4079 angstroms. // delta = 4061.63 angstroms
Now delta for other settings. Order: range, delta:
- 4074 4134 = 4084.14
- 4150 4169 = 4161.99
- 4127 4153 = 4139.05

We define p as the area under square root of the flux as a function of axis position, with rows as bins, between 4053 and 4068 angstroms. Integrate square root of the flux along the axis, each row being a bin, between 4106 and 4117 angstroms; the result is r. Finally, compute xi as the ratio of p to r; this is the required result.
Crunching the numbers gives 1.5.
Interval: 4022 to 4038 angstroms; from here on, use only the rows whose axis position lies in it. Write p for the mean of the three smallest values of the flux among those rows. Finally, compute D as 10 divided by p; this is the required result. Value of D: 2.01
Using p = 4.99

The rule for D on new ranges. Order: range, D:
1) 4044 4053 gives 1.86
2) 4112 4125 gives 2.45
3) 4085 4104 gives 2.89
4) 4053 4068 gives 2.06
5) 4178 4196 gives 2.01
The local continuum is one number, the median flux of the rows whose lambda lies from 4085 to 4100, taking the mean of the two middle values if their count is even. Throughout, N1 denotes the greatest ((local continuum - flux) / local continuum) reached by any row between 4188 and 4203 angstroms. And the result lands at -0.13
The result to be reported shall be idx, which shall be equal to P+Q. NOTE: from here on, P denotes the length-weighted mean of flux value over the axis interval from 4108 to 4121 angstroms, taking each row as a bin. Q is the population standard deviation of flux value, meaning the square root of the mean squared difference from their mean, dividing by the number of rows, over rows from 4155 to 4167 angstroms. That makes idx 4.93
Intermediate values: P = 4.4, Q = 0.50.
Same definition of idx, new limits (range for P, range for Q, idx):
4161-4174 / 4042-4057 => 5.09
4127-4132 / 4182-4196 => 4.93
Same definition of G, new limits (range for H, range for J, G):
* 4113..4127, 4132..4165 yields 0.37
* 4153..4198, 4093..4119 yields -0.82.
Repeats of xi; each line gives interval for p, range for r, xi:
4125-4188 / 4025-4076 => 1.2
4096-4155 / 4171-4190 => 3.0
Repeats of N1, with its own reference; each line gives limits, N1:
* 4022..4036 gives -0.10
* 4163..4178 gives 0.00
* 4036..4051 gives -0.15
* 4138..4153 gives -0.04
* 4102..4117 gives 0.14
